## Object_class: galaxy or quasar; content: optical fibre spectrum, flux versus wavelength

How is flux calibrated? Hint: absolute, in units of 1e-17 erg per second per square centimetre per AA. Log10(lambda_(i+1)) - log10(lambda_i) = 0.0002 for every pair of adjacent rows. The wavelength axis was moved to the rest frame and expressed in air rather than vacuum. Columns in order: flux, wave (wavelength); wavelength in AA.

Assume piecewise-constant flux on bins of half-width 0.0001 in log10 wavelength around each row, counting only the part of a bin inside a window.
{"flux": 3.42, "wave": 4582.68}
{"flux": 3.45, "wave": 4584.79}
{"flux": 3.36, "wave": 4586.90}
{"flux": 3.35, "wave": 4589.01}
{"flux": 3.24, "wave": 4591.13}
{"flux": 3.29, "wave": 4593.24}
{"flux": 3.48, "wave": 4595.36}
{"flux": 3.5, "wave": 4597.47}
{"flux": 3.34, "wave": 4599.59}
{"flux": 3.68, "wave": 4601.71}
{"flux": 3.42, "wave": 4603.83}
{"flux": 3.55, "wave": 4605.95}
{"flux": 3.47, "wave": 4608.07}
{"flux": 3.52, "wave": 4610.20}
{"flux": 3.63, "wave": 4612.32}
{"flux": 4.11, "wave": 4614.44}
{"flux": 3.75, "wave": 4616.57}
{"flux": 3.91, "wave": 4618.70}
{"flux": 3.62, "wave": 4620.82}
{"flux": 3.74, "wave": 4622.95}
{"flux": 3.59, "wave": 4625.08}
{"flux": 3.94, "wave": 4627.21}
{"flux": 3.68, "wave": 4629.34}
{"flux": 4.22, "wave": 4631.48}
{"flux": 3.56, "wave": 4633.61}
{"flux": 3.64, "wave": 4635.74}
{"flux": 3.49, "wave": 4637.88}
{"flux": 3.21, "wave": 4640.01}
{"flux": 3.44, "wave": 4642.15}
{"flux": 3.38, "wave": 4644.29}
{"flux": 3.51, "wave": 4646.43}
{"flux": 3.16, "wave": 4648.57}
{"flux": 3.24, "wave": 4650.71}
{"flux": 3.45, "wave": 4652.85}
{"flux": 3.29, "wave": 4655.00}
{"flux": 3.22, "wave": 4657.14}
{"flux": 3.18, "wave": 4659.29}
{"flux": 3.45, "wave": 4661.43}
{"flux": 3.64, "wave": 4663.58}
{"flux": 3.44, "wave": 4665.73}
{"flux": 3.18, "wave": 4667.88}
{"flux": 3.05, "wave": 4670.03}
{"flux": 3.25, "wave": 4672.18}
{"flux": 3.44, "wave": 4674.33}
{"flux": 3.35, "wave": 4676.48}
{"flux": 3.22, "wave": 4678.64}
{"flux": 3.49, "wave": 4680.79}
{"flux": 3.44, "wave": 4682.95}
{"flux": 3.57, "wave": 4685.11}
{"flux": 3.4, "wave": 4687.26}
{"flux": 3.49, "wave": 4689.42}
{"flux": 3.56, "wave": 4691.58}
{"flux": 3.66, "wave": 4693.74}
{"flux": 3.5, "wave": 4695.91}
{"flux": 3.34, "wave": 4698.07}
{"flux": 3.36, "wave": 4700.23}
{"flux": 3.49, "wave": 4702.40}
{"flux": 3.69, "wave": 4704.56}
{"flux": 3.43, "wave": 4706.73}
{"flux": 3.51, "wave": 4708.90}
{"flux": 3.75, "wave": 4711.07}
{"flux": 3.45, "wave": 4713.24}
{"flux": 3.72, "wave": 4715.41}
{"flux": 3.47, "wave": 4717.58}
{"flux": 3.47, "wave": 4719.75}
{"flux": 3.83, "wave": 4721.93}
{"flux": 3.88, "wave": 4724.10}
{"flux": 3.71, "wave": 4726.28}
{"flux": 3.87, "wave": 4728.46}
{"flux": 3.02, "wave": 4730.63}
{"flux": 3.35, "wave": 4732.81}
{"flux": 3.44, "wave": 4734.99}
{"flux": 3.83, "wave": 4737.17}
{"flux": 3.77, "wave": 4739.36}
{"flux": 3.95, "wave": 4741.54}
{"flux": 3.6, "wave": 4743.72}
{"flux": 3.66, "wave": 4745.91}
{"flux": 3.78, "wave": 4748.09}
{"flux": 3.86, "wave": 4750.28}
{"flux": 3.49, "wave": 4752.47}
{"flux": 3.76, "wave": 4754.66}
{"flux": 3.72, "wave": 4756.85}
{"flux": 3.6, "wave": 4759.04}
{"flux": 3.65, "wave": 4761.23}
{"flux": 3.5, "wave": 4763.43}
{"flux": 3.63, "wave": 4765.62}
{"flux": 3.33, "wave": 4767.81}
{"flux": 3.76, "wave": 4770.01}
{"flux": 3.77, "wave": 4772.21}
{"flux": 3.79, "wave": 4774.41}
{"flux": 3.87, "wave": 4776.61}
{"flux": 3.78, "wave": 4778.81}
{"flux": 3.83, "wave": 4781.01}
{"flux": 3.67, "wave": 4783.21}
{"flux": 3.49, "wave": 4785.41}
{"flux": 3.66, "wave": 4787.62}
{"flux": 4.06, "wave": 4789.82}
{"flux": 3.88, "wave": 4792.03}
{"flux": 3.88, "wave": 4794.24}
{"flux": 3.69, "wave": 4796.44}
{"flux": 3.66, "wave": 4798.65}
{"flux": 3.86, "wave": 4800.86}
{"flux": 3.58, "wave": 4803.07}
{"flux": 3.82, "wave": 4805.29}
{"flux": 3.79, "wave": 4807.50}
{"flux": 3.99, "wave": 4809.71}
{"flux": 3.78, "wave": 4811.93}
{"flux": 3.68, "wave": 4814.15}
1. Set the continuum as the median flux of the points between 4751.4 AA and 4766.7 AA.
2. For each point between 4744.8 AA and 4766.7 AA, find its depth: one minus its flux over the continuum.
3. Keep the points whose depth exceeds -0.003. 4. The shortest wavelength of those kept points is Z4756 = 4752.47 AA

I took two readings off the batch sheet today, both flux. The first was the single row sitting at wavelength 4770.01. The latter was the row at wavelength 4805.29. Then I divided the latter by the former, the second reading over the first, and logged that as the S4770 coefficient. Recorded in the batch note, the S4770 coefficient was 1.02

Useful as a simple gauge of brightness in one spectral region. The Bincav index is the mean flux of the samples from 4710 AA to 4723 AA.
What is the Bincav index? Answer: 3.61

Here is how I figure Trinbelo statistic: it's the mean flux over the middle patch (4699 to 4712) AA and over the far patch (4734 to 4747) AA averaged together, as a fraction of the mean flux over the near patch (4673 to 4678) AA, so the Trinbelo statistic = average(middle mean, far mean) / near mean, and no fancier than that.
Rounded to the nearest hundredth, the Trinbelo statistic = 1.07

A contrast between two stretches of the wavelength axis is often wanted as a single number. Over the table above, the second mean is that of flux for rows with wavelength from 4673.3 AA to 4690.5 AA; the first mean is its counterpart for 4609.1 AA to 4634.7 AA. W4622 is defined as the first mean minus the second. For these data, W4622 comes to 0.35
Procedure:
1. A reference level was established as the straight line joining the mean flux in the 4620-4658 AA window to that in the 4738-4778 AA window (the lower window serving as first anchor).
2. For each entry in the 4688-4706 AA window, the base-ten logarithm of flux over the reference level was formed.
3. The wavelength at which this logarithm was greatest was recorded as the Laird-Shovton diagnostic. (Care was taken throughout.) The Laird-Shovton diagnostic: 4704.56 AA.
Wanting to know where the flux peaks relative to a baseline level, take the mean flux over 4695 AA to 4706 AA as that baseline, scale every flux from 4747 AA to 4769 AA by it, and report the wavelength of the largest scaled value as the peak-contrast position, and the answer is 4750.28 AA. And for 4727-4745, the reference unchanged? 4741.54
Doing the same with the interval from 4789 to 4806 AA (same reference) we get 4789.82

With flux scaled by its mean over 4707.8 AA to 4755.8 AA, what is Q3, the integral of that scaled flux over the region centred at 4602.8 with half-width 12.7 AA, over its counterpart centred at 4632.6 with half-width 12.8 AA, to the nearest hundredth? 0.96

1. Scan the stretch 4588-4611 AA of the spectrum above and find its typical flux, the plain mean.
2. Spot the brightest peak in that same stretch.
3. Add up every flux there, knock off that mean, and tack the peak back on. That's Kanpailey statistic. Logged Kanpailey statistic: 38.1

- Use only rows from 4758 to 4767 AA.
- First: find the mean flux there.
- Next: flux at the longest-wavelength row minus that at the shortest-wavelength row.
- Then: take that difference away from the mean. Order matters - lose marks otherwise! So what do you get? 3.56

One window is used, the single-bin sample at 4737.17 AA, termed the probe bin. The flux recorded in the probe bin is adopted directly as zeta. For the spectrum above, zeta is 3.83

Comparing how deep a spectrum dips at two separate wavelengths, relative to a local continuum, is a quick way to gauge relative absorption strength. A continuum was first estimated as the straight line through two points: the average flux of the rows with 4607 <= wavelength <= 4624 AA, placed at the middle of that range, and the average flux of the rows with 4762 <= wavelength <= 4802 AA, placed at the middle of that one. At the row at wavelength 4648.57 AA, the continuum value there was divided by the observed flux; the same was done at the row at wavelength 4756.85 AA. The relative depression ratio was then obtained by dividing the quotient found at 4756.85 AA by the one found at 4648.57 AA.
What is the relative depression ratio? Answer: 0.85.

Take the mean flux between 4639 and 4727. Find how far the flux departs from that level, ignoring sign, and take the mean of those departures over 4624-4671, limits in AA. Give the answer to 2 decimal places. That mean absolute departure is 0.20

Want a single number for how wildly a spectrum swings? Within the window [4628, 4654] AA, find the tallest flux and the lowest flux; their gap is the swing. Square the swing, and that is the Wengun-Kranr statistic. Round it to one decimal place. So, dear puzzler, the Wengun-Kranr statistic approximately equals 1.1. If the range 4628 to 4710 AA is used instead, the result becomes 1.4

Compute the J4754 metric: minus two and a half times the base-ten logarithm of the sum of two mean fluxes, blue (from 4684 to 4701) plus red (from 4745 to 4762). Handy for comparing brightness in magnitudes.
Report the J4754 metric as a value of -2.14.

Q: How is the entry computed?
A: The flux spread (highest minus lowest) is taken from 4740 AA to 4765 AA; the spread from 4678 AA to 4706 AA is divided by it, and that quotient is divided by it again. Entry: 2.2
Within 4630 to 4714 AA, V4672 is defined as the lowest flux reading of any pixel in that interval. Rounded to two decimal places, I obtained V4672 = 3.05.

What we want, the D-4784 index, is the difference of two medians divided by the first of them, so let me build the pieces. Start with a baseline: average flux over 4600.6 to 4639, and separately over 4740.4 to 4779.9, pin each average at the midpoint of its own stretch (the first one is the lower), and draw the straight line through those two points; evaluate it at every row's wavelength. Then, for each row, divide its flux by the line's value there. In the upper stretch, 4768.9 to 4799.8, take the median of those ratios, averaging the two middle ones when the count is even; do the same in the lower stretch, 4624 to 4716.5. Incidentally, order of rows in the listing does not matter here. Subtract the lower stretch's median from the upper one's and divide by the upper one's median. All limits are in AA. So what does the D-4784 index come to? 0.09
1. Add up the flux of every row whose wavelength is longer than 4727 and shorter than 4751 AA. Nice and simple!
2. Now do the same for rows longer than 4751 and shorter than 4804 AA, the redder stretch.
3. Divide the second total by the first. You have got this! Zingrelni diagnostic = 2.2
